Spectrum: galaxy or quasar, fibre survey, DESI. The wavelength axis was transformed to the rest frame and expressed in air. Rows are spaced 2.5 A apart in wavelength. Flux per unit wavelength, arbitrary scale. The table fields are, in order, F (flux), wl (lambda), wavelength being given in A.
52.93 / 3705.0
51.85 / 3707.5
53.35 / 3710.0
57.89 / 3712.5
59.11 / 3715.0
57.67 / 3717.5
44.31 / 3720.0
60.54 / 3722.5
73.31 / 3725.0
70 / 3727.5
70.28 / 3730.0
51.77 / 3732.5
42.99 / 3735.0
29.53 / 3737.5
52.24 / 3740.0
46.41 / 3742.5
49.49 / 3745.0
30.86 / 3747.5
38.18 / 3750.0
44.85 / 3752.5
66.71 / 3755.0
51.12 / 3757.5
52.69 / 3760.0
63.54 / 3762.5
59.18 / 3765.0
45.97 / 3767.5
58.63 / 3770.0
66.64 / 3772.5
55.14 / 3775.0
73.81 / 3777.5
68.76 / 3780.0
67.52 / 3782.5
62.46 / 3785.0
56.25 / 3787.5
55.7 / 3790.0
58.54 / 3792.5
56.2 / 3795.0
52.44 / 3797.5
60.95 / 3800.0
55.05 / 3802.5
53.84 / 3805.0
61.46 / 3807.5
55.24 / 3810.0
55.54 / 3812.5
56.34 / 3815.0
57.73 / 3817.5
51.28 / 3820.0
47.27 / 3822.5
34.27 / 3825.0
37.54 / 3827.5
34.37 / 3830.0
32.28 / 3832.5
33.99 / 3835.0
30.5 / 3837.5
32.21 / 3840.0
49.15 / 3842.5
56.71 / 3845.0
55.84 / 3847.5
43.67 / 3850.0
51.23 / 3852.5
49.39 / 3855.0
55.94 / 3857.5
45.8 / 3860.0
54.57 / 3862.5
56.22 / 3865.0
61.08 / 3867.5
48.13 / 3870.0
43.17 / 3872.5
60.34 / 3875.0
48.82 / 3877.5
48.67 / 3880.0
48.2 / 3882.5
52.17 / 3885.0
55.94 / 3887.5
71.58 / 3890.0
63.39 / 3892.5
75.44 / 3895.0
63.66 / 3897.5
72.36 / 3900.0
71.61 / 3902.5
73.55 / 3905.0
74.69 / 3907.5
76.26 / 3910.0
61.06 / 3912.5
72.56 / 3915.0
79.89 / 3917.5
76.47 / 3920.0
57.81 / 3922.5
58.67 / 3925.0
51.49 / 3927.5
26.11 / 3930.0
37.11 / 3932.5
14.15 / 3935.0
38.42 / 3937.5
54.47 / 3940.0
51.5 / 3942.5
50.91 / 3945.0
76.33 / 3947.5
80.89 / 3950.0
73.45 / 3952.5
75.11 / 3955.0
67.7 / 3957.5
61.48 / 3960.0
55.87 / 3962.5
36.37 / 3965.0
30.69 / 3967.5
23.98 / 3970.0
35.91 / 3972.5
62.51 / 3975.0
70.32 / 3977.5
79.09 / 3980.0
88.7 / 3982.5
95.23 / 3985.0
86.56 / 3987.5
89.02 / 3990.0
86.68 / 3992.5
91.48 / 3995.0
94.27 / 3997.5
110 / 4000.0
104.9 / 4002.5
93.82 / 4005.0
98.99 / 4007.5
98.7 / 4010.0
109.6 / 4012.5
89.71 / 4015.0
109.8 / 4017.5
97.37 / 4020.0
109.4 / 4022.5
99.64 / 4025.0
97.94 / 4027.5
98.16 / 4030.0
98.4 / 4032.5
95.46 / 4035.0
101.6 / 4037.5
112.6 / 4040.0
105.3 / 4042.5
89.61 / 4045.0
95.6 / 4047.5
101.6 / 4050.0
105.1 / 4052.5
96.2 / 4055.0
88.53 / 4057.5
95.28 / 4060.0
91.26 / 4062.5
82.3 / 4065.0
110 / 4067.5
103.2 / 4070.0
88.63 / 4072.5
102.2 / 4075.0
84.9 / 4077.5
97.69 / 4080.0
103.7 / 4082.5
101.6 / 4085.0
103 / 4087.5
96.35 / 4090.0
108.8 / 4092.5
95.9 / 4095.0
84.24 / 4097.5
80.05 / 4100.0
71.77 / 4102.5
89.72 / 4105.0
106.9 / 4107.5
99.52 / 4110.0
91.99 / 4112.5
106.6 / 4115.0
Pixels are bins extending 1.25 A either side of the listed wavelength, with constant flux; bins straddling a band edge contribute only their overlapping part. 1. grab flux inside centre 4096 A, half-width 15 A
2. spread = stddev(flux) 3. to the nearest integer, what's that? 11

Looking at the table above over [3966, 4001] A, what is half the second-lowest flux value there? 15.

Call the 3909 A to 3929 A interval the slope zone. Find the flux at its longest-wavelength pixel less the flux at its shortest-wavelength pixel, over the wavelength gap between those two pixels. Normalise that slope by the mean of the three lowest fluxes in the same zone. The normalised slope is -0.025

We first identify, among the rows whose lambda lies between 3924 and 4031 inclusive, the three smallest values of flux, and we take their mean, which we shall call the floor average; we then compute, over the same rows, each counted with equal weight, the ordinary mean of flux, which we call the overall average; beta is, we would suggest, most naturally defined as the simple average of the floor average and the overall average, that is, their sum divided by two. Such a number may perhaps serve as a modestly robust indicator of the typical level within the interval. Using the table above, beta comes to 47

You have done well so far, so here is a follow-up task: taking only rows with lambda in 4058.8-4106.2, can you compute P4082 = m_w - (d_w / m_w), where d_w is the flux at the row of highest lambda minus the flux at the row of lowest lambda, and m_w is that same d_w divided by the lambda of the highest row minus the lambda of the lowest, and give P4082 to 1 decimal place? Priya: -45.1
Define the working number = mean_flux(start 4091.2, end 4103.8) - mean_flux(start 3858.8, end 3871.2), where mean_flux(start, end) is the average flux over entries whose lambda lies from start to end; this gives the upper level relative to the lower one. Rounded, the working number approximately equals 35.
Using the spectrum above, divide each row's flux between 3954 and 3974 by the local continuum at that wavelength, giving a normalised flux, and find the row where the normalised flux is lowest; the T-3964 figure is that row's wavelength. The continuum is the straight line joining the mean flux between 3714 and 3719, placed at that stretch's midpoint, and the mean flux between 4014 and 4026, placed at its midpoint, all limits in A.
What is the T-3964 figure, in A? 3970.0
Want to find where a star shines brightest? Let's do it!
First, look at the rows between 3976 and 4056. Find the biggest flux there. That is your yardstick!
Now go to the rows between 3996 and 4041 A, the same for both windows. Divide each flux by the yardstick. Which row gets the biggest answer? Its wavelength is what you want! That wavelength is 4040.0 A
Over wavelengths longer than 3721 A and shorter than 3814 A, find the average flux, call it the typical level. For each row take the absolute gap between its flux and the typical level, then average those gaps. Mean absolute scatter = 7.9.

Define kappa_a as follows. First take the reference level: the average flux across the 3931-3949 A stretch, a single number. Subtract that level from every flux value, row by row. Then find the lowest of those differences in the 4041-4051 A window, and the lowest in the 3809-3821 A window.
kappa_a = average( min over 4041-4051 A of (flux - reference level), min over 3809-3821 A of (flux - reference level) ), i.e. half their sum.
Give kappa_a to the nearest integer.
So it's 24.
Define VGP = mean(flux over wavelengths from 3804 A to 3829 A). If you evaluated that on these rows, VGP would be 51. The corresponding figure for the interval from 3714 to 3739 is 56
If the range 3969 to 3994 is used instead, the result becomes 72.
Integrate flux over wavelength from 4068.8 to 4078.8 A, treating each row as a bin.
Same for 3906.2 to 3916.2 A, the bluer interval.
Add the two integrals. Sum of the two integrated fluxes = 1659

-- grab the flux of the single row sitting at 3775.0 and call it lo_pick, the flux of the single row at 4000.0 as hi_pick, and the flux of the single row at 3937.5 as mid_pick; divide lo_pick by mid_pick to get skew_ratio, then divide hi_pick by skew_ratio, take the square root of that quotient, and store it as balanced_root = 8.8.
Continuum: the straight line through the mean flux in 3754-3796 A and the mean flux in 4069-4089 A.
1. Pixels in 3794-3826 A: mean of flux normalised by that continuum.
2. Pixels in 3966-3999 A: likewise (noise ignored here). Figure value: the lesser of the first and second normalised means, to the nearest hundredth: 0.83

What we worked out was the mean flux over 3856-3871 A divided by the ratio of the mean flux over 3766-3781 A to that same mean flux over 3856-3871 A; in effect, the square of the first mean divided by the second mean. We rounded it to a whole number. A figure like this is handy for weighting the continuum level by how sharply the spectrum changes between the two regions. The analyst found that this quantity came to 47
